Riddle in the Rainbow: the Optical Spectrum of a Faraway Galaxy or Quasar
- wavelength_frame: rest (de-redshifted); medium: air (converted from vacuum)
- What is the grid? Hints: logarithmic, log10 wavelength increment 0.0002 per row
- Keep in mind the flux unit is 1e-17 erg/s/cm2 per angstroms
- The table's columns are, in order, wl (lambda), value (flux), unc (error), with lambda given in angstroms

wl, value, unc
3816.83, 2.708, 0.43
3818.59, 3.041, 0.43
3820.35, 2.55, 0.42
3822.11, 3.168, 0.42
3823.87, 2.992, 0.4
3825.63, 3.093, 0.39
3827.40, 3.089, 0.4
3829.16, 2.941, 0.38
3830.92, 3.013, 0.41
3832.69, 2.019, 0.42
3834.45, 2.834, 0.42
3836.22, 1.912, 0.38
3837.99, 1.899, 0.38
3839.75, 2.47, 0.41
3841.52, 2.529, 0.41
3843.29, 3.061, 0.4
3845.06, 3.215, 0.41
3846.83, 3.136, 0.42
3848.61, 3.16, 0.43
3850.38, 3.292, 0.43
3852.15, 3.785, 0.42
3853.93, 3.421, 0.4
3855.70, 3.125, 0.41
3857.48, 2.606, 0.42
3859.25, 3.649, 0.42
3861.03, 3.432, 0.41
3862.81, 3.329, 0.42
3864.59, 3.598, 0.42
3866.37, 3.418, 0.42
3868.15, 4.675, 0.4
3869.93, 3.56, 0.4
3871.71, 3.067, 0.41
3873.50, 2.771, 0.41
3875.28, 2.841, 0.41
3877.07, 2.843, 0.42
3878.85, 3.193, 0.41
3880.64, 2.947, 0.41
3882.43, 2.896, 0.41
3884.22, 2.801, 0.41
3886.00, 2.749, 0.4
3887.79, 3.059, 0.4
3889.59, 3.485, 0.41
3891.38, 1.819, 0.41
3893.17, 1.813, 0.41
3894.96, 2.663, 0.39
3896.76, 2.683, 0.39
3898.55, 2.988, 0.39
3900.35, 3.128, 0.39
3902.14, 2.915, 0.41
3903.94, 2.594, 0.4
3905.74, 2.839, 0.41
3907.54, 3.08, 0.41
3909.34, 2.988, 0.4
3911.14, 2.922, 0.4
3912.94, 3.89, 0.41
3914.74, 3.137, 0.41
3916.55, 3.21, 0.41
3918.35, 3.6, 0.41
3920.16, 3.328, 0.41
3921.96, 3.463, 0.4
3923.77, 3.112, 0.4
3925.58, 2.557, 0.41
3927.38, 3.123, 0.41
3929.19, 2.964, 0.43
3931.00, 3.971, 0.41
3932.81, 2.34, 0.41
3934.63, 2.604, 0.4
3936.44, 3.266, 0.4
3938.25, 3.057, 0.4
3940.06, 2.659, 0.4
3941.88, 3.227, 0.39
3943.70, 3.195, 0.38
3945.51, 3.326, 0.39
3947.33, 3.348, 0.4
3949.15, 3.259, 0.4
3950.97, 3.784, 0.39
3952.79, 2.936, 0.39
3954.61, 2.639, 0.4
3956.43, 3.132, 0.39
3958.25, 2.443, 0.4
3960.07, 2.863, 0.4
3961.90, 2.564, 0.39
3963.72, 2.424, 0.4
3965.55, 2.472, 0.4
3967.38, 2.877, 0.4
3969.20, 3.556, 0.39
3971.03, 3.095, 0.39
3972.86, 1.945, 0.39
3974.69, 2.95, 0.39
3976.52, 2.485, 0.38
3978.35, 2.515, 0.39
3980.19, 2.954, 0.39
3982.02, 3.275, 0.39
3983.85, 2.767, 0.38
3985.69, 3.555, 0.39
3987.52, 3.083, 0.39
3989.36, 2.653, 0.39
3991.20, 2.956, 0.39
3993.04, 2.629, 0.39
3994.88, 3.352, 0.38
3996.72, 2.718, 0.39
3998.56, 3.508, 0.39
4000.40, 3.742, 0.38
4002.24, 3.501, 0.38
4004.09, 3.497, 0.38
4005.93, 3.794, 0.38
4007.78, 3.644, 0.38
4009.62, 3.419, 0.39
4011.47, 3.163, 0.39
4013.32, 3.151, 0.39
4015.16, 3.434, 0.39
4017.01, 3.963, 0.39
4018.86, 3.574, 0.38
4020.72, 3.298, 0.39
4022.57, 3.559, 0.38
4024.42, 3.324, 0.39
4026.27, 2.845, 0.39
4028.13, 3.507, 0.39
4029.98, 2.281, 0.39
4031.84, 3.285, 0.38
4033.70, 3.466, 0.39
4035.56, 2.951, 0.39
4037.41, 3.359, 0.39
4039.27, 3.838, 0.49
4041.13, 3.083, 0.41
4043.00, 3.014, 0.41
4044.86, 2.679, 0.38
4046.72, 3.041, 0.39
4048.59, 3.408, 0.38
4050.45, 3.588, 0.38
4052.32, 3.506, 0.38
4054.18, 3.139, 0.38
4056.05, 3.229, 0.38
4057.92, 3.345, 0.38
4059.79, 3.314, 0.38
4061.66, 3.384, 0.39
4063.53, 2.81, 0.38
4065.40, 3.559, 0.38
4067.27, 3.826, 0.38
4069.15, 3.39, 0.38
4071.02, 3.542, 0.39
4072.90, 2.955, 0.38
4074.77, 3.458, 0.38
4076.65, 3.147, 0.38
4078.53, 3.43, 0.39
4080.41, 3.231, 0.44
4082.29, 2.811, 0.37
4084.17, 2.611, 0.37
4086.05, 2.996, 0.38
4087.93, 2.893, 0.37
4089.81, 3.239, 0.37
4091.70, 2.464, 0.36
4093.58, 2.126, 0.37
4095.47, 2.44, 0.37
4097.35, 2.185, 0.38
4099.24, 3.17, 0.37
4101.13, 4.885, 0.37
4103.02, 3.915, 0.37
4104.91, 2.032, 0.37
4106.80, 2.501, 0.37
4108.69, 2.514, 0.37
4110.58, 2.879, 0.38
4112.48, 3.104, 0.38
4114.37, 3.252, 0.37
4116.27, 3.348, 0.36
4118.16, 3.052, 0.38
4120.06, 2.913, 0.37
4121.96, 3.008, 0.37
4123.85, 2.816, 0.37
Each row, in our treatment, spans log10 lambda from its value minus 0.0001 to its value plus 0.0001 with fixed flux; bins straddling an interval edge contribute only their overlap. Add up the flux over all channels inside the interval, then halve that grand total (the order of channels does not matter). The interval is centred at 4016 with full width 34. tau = 30.5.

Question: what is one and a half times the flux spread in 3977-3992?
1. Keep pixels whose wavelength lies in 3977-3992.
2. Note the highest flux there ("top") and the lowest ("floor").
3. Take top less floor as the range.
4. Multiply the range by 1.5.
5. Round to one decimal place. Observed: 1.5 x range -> 1.6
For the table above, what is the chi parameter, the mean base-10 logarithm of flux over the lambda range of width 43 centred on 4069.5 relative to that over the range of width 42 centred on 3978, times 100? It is 113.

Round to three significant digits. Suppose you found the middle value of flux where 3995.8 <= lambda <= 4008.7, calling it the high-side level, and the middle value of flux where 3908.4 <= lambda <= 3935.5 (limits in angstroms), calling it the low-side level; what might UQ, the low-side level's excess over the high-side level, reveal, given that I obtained -0.385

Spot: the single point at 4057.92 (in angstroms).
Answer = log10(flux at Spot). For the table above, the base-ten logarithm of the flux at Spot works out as 0.52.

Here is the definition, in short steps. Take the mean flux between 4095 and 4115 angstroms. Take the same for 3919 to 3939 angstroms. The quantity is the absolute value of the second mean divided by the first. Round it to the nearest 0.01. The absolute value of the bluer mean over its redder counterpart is 1.03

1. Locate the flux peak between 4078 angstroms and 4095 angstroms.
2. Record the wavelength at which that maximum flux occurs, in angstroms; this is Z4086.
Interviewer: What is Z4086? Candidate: 4078.53 angstroms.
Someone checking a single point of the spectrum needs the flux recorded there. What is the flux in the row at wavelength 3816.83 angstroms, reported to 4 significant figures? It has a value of 2.708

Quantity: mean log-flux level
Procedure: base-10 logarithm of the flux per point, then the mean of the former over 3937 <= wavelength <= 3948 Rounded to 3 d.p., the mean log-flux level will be 0.495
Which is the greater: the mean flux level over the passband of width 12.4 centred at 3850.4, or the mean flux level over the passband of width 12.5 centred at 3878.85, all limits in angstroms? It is 3.30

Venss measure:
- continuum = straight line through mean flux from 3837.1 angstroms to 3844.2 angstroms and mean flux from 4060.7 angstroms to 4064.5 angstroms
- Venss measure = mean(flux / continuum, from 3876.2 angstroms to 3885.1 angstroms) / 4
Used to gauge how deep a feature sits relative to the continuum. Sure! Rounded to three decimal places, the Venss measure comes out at 0.282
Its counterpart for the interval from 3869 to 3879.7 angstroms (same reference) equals 0.295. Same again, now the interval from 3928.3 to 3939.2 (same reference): 0.276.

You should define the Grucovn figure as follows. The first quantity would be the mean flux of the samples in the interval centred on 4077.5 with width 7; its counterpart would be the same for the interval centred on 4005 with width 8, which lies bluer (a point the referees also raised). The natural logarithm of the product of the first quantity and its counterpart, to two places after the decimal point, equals 2.48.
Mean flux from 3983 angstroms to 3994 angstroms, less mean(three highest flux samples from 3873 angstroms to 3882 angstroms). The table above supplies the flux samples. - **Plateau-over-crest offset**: -0.1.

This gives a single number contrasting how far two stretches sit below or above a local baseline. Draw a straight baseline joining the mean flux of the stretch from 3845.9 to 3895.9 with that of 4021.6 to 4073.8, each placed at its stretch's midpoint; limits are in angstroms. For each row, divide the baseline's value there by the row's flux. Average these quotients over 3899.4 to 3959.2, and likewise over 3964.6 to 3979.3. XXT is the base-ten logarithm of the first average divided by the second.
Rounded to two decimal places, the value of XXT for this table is -0.06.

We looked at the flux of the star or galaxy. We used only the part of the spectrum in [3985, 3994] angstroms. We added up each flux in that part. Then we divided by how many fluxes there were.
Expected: 3.0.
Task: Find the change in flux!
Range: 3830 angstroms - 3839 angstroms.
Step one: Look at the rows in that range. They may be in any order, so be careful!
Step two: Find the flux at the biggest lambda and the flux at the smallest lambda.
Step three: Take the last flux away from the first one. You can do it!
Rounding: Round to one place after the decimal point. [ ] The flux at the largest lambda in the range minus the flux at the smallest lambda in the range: -1.1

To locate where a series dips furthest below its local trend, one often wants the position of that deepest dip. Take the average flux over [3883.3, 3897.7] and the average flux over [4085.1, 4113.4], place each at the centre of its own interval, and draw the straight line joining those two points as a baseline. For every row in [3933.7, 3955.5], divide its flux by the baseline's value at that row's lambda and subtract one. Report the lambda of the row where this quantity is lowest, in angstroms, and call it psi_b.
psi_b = 3934.63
